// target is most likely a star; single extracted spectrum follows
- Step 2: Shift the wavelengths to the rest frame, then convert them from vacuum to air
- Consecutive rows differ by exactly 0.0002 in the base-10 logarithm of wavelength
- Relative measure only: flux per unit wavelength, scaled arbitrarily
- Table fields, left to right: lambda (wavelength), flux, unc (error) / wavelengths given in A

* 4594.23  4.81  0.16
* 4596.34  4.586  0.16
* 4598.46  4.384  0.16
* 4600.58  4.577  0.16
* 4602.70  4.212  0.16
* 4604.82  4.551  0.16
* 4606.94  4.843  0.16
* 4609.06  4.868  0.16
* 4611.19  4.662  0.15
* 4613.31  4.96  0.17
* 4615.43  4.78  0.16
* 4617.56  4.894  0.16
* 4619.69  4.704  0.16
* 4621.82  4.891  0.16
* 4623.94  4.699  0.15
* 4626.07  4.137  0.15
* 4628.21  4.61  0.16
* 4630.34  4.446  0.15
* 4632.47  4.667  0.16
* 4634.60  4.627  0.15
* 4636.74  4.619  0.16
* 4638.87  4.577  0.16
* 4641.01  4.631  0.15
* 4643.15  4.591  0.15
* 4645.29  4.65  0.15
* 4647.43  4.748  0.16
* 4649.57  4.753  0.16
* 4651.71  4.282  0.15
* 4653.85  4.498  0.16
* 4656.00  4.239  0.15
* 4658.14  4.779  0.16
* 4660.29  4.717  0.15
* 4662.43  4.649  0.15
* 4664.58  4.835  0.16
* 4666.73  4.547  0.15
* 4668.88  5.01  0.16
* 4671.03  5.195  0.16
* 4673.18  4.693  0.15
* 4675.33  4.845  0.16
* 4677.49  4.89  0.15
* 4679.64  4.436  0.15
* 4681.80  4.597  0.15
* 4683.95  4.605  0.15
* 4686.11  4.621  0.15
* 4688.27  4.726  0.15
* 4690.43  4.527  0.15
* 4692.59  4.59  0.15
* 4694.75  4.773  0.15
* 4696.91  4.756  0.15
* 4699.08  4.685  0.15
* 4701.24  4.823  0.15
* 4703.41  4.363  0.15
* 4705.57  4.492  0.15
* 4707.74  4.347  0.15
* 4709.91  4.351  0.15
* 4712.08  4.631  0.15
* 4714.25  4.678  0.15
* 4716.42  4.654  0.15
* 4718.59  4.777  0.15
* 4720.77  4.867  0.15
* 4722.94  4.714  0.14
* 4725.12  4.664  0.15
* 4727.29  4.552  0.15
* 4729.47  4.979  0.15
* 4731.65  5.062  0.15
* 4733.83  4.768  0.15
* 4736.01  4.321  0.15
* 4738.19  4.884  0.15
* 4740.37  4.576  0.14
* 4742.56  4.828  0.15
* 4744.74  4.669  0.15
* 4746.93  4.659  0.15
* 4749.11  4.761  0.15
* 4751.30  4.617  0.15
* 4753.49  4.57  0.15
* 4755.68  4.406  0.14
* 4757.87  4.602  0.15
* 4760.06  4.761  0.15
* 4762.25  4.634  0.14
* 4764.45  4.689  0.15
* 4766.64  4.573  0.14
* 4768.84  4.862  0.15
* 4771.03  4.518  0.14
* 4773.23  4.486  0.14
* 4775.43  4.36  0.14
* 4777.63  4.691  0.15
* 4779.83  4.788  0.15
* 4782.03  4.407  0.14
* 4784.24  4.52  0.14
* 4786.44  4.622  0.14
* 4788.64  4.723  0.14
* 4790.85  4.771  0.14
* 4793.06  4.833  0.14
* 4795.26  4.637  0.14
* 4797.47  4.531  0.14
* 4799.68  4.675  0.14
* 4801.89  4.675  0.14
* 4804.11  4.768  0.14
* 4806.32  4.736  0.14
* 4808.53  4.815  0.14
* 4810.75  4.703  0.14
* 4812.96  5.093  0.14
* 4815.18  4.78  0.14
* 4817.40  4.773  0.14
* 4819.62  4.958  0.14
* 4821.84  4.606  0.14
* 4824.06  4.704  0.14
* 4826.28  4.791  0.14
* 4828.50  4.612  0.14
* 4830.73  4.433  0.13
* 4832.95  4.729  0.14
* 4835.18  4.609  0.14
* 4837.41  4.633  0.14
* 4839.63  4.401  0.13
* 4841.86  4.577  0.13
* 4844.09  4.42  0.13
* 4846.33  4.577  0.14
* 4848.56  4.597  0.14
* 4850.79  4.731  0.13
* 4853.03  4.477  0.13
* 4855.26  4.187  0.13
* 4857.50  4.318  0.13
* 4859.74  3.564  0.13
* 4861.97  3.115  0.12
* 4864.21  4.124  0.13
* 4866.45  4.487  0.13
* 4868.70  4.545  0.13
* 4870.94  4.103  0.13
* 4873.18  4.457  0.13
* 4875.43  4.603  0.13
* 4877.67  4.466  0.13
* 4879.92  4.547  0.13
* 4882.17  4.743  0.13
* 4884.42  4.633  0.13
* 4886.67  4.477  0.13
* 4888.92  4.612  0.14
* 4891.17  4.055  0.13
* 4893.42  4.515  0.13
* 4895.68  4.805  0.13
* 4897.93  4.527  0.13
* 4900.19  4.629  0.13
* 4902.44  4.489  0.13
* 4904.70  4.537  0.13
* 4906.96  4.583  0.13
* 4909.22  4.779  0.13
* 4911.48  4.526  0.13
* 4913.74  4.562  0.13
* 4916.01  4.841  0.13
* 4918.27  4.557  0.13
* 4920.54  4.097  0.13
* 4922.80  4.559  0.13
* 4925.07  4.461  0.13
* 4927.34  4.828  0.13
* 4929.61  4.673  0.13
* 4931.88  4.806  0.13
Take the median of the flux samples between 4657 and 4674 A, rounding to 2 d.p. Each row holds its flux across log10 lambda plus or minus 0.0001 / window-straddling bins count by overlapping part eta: 4.75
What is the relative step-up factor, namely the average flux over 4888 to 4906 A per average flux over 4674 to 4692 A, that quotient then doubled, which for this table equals 1.94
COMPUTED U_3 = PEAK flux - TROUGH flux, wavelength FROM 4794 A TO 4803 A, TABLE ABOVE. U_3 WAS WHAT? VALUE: 0.14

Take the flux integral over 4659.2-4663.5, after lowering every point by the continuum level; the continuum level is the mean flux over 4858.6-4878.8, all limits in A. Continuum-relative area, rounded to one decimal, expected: 2.2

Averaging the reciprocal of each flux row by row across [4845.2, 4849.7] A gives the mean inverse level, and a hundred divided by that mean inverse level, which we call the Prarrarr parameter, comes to 459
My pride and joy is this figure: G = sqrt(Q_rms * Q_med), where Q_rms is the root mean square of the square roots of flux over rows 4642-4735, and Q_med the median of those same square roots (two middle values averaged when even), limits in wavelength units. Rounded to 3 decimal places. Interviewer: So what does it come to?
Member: 2.162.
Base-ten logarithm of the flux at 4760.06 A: 0.678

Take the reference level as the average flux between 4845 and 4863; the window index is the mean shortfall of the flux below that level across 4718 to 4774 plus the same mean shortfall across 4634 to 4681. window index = -1.0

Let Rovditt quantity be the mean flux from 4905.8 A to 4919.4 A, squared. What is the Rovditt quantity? 21.5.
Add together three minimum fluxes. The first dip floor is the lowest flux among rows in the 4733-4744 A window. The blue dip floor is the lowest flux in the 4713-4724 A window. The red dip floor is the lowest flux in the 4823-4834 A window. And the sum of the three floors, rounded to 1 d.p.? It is 13.4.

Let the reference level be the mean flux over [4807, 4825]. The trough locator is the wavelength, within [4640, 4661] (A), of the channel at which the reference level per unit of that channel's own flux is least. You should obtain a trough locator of 4658.14 A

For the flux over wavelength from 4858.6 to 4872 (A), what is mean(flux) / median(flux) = 0.970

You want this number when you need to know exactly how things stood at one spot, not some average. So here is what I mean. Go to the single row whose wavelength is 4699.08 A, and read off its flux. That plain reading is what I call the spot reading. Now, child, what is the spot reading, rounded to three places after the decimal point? 4.685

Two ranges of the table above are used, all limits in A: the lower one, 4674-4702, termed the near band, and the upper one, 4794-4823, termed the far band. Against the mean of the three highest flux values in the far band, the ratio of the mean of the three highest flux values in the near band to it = 0.979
